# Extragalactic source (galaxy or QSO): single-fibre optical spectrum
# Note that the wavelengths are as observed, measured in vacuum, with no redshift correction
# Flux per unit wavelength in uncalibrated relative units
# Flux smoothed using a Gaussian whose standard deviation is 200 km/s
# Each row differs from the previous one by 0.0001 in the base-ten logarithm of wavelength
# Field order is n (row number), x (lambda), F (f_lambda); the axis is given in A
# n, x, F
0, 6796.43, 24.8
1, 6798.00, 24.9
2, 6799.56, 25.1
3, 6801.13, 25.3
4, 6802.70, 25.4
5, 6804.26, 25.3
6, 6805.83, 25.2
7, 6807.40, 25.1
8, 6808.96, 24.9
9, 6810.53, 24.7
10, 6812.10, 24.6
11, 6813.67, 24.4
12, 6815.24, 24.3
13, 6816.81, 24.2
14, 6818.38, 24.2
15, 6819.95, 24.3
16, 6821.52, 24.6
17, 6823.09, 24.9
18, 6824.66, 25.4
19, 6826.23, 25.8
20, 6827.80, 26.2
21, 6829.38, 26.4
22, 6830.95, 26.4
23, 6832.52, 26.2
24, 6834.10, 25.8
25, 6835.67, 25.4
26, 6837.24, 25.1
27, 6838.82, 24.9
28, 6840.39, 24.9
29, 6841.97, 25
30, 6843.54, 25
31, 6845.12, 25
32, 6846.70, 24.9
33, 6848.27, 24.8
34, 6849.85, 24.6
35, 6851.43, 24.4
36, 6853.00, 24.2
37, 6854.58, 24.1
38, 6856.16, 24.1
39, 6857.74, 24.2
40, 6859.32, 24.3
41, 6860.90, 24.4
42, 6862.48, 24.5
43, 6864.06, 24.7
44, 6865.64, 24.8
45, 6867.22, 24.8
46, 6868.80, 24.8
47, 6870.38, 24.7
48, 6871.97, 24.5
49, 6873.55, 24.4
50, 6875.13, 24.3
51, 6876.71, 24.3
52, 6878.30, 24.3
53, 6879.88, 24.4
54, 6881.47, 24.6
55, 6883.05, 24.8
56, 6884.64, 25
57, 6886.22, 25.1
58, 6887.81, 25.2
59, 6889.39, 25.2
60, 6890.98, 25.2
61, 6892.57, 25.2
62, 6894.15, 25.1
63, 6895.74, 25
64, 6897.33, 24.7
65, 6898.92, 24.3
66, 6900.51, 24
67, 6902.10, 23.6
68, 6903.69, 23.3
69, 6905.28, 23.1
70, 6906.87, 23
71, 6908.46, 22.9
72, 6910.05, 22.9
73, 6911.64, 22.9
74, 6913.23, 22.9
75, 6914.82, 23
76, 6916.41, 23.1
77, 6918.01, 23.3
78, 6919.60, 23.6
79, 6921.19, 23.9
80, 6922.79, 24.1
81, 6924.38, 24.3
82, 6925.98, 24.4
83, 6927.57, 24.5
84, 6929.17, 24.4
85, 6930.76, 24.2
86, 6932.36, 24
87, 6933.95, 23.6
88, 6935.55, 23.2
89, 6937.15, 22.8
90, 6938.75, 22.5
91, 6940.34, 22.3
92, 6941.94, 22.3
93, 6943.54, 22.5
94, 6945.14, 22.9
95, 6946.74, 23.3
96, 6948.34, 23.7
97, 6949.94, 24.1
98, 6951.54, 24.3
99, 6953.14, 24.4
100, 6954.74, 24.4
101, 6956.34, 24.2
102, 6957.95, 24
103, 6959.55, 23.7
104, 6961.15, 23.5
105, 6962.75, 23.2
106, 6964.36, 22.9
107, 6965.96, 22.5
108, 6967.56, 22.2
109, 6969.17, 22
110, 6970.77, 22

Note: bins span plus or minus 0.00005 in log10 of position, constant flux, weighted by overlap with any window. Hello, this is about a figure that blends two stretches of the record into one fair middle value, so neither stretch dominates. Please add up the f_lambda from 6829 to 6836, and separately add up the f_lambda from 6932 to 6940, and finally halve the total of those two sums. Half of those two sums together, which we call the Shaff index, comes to 123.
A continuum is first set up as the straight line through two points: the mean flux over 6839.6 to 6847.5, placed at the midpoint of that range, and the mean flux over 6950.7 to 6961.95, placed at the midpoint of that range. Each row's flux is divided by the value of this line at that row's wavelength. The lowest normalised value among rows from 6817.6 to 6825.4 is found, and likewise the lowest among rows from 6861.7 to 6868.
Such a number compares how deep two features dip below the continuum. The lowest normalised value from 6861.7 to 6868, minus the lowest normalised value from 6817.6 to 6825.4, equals 0.026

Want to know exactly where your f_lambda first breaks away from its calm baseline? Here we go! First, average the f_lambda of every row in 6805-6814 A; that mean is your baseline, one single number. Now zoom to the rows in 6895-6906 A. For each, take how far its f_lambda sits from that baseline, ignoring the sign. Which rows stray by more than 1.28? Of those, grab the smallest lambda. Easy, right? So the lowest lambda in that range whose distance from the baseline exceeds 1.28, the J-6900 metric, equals 6903.69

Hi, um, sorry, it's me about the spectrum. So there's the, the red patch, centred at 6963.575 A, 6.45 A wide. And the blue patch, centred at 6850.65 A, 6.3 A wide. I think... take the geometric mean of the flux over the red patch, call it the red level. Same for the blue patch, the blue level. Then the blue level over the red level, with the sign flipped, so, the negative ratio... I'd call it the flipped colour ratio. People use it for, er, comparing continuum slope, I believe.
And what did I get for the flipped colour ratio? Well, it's -1.06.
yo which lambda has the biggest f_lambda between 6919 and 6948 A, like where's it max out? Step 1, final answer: 6927.57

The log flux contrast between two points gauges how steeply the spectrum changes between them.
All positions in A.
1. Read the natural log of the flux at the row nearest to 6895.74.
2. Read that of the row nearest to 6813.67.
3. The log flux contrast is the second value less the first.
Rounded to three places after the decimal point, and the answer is -0.024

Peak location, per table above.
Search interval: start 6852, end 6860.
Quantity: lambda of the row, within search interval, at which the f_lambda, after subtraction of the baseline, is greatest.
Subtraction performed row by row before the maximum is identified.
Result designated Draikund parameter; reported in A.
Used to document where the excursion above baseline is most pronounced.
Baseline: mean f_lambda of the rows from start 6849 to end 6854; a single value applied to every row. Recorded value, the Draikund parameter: 6859.32 A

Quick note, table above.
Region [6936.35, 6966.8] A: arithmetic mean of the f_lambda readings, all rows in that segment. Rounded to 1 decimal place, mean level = 23.3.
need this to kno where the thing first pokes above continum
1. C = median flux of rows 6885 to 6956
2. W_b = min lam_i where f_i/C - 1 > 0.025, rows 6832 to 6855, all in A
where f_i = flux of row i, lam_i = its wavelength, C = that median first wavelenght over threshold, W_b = 6832.52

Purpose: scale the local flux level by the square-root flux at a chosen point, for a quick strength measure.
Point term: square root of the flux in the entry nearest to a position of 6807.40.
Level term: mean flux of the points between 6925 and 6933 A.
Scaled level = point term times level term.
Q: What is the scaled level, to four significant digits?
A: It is 121.7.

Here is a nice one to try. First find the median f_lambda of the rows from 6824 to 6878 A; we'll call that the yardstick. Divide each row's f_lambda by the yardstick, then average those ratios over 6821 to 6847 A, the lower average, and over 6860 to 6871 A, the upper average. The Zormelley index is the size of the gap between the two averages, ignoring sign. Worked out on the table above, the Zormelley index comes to 0.030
